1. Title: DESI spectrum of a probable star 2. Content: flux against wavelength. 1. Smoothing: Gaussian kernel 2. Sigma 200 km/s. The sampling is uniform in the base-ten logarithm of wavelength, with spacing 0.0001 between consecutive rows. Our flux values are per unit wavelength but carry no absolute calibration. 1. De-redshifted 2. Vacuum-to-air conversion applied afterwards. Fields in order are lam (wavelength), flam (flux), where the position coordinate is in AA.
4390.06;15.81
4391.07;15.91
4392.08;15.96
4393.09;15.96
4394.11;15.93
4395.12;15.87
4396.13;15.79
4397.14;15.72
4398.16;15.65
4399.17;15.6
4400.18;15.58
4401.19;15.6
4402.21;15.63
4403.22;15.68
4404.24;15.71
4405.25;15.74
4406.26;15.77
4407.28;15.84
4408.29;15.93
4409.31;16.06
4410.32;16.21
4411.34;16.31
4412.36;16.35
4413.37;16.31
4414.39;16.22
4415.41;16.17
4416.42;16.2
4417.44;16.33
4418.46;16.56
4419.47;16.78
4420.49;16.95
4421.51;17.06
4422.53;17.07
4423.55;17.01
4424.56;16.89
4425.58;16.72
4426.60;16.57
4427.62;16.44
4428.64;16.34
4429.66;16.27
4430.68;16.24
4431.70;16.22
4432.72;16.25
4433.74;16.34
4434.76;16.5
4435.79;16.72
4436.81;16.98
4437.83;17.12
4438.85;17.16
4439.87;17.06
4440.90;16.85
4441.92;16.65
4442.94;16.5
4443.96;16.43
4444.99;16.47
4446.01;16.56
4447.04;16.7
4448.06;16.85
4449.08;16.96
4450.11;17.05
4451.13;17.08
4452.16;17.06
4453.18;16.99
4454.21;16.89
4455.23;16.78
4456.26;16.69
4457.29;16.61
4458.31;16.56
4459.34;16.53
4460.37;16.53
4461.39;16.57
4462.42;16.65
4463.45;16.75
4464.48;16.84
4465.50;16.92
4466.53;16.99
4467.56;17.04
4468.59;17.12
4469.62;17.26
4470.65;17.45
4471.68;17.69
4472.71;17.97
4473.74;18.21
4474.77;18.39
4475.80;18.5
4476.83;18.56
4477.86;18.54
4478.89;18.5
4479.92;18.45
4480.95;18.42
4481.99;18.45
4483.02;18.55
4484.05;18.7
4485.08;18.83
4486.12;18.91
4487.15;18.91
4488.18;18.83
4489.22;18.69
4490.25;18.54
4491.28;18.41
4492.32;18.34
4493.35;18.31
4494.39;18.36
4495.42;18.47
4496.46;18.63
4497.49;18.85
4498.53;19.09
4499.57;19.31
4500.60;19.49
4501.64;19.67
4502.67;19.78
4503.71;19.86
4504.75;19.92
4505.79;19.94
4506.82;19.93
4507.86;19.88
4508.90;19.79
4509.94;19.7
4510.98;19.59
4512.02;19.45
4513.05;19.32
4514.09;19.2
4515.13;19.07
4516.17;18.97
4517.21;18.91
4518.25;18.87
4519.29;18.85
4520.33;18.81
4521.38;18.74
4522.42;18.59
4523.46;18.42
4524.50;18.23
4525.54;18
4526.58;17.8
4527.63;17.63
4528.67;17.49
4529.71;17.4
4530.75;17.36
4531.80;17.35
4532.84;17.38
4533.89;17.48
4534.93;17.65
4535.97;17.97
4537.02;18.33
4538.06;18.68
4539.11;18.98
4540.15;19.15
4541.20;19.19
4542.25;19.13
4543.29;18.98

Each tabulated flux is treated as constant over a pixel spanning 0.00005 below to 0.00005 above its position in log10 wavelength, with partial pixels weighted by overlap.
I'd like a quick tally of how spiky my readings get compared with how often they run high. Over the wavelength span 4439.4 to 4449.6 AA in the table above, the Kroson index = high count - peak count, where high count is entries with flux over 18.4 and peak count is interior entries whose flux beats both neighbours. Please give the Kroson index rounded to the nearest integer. 0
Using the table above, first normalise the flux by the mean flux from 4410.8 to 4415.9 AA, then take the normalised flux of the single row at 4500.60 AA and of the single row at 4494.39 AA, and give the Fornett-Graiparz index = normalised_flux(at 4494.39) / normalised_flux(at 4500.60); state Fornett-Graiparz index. 0.94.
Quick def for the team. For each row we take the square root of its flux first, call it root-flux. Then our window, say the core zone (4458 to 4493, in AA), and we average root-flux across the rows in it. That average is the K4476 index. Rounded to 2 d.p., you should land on 4.23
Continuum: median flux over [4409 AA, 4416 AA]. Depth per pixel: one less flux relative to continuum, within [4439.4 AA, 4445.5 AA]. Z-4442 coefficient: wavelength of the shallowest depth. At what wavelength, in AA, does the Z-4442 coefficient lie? 4439.87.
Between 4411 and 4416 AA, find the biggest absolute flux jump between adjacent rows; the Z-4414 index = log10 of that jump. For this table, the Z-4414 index -1.05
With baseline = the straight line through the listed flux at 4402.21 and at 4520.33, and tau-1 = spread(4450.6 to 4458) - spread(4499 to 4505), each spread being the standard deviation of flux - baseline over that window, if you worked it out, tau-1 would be 0.06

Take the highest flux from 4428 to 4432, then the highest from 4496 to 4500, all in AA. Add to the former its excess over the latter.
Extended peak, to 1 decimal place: 13.4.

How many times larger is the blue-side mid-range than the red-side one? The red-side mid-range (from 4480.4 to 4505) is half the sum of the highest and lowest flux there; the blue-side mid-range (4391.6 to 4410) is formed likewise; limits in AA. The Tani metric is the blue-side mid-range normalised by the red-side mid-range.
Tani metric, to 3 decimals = 0.828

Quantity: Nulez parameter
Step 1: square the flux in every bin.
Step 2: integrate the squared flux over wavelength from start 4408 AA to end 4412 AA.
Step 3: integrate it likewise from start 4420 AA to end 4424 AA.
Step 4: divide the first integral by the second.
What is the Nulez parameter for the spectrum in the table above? 0.90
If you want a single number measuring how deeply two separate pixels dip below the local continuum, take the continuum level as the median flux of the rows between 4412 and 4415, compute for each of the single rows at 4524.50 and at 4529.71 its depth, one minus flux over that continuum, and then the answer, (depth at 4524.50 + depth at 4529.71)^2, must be 0.034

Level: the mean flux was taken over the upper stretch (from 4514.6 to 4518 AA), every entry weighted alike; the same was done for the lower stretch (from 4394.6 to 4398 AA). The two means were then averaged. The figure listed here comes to 17.4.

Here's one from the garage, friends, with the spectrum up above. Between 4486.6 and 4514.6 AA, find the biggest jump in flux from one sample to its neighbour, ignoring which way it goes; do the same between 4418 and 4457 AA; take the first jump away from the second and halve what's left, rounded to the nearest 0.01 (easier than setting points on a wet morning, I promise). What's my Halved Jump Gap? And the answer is 0.01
